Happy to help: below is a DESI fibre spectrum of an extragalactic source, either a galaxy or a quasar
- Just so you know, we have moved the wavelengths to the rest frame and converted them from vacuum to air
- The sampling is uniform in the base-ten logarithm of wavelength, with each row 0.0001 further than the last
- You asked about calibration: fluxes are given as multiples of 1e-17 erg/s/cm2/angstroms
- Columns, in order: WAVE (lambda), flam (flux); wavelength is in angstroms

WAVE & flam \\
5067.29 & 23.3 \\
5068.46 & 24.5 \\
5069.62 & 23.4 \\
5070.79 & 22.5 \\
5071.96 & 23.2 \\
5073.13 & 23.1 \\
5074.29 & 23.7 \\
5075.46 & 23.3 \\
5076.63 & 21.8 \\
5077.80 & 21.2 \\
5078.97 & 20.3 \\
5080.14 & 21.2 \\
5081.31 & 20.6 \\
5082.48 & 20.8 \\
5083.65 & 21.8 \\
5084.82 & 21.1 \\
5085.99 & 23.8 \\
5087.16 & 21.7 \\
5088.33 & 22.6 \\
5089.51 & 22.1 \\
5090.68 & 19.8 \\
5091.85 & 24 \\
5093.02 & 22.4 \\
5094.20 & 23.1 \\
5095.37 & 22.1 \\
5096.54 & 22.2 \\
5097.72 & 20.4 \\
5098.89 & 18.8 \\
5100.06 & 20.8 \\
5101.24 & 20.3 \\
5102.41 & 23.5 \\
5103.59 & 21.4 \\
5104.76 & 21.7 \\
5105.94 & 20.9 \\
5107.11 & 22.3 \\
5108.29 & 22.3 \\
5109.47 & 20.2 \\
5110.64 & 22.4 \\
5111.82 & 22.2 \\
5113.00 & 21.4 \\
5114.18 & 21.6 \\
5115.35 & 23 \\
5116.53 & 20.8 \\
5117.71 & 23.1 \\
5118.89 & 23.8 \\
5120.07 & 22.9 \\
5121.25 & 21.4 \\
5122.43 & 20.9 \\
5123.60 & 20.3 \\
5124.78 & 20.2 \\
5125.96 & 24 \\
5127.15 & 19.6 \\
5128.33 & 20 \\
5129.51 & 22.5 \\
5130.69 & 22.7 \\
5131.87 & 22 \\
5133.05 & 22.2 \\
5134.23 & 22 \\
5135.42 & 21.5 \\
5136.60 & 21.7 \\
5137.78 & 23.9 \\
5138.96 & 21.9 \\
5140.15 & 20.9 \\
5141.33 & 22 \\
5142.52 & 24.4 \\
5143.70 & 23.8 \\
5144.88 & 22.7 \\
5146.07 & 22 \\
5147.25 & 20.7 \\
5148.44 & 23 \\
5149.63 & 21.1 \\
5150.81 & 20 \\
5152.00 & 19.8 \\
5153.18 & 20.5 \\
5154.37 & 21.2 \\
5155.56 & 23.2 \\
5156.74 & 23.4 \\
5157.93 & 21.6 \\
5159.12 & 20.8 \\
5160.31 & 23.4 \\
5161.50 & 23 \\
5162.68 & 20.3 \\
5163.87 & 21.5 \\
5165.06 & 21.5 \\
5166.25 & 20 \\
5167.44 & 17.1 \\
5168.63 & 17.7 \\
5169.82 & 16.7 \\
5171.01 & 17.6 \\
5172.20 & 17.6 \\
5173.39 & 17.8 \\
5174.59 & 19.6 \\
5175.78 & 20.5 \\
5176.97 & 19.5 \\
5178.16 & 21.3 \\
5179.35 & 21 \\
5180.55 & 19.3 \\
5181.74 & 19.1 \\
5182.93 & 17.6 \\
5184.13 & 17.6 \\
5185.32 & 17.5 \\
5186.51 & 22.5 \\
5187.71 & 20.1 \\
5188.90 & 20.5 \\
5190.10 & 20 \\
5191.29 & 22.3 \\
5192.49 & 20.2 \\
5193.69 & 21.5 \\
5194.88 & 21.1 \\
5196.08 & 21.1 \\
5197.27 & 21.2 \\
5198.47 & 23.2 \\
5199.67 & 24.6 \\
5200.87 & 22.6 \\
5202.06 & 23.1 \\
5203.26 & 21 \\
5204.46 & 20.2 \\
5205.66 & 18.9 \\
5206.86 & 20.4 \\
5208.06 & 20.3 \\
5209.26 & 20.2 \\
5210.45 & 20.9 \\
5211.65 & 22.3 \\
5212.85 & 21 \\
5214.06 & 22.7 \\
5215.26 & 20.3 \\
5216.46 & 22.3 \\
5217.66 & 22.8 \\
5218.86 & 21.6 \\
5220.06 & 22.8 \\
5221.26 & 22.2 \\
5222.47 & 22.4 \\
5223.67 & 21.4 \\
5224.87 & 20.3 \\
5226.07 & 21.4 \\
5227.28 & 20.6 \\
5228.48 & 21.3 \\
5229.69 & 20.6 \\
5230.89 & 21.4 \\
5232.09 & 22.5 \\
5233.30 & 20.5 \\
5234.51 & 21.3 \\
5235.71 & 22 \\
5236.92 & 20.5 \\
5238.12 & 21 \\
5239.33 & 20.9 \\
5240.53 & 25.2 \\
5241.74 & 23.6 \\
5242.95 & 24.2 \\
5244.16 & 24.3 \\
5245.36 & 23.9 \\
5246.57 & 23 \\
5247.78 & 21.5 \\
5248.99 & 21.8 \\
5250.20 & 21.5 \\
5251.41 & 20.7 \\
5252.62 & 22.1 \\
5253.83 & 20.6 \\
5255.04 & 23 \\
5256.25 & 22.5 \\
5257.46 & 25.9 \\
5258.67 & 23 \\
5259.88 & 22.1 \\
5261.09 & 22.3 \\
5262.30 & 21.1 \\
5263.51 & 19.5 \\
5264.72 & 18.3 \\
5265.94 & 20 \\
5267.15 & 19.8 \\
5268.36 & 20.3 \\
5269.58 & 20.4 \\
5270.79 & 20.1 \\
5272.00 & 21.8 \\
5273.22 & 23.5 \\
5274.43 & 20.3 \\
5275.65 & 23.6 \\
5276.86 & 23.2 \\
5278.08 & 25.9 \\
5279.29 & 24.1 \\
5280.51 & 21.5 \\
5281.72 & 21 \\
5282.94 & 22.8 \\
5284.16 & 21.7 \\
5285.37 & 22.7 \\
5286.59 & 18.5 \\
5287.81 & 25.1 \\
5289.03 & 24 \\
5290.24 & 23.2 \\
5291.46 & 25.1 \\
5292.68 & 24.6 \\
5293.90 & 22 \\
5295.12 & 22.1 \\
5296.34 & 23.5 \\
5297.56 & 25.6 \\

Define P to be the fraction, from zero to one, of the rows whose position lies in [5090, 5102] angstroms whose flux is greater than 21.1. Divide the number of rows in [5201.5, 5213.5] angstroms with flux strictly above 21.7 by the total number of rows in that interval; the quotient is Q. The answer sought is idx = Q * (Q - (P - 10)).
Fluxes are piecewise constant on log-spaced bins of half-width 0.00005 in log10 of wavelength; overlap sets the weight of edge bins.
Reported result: 2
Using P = 0.50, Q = 0.2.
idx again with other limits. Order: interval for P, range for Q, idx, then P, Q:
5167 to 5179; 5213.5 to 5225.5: 6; 0.10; 0.6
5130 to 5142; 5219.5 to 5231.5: 3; 0.90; 0.3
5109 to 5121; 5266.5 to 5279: 5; 0.80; 0.5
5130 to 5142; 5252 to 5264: 7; 0.90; 0.7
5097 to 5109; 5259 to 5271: 2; 0.50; 0.2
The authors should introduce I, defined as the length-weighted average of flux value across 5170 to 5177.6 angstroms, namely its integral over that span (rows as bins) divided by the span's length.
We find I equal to 18.7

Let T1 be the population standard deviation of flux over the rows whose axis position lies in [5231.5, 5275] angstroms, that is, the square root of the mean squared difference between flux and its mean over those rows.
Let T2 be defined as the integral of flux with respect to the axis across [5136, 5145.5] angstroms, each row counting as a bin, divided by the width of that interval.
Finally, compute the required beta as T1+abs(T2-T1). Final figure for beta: 22.7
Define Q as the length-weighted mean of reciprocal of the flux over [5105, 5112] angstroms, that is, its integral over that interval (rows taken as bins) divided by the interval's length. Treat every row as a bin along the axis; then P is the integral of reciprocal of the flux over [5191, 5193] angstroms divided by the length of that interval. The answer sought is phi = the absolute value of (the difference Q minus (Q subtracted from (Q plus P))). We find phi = 0.0012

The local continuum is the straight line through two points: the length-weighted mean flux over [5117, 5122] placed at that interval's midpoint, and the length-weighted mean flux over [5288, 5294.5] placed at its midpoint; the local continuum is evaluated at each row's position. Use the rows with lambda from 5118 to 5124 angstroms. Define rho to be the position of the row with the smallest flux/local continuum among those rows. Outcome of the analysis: 5123.60 angstroms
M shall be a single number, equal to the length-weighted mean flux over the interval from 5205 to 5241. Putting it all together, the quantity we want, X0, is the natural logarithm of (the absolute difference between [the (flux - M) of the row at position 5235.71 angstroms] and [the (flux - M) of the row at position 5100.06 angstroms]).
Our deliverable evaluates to 0.2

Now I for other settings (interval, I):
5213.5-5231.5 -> 21.6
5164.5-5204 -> 20.1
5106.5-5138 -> 21.9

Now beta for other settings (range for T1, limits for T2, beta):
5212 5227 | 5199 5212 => 21.3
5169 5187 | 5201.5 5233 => 21.3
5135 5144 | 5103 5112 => 21.7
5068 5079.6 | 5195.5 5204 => 22.4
